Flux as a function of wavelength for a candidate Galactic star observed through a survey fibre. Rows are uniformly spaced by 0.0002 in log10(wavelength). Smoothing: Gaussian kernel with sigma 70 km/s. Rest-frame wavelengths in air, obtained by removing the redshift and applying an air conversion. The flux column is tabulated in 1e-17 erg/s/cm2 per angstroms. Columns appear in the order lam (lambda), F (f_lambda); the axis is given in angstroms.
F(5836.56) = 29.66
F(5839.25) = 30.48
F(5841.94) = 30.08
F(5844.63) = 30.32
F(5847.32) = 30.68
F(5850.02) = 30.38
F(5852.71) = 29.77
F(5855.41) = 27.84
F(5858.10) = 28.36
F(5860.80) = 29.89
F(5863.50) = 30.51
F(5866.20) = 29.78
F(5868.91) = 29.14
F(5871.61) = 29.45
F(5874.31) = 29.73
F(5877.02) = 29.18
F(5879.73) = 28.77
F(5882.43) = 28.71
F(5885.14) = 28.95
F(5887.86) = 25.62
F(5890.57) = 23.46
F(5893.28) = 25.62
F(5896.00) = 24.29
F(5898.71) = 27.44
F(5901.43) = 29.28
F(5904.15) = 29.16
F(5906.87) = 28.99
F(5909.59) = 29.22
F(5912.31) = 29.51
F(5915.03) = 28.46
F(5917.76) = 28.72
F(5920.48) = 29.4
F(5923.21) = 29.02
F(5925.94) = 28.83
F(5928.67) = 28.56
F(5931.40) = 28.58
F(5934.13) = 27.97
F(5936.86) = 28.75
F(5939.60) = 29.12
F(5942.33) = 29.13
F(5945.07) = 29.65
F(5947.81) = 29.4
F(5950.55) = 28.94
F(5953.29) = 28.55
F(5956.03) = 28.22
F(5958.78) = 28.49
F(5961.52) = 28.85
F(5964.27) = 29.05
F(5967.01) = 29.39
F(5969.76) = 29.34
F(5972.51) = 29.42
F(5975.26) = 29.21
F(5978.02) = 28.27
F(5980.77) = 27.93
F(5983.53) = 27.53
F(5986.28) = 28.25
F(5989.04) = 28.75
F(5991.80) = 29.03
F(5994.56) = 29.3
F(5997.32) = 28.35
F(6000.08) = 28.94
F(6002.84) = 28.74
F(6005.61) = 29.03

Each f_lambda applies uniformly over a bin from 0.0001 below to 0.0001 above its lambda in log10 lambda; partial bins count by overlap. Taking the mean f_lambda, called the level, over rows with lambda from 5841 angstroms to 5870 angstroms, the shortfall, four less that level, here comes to -25.70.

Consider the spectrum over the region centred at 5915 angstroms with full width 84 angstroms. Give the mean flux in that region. 28.4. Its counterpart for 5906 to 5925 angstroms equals 29.0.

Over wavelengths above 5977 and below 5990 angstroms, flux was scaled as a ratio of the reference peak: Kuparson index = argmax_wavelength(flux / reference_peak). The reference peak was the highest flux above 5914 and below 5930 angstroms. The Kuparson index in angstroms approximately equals 5989.04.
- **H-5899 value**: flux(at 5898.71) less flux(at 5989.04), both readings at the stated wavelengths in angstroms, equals -1.3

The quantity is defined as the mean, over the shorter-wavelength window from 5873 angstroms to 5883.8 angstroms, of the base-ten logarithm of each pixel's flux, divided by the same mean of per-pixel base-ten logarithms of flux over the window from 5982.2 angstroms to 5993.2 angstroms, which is 1.01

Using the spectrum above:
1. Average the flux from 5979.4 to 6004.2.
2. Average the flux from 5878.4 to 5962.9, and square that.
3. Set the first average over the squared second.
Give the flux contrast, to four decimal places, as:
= 0.0356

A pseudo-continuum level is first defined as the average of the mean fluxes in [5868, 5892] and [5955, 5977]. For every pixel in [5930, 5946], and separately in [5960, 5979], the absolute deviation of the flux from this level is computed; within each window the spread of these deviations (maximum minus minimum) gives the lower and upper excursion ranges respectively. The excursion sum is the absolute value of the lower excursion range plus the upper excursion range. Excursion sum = 1.7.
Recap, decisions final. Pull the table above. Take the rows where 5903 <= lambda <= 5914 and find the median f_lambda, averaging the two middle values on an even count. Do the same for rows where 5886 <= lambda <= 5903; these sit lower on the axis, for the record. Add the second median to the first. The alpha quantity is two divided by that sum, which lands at 0.0365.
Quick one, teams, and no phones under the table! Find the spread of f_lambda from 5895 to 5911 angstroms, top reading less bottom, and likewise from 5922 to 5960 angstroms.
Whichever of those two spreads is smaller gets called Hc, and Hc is 1.7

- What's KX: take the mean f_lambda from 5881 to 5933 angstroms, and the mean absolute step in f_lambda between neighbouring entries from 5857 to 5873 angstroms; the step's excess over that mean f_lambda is -27.2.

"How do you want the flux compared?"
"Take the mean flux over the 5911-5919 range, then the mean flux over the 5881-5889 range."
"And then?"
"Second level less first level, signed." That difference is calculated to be -1.1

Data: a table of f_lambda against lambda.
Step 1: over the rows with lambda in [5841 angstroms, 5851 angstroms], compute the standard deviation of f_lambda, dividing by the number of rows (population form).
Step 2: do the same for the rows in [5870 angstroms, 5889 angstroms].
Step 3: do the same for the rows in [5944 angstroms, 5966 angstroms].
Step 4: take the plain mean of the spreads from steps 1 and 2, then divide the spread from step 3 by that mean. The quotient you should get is 0.60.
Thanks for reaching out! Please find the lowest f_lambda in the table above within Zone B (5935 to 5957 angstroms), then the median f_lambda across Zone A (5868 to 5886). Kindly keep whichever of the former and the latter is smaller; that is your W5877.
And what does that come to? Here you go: 28.2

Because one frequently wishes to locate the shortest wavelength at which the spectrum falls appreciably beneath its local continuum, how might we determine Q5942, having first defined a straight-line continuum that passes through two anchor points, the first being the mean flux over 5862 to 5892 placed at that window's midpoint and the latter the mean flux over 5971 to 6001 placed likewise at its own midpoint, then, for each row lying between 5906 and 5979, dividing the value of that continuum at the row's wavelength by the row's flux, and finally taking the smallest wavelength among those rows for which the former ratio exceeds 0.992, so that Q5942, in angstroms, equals 5915.03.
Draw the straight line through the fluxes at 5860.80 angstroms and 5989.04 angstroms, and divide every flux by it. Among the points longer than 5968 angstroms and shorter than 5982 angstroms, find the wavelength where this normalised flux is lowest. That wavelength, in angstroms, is 5980.77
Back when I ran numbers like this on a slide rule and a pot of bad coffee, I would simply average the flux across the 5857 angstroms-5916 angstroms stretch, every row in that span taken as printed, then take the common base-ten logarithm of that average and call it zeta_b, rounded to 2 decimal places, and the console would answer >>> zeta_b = 1.45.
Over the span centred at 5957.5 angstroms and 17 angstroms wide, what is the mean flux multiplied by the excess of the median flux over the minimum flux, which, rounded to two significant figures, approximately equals 14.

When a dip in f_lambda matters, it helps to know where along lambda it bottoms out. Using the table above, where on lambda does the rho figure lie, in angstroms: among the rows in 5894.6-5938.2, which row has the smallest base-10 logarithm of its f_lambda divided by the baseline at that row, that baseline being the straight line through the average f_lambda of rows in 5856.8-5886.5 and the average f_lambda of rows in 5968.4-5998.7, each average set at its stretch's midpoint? 5896.00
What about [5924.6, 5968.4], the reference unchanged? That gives 5934.13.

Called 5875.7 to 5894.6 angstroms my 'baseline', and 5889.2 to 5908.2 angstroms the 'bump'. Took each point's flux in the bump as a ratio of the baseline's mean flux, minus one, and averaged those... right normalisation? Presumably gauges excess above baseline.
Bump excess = -0.011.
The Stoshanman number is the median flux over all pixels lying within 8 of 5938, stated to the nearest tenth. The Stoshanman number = 28.9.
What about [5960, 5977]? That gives 29.3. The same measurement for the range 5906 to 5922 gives 29.1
